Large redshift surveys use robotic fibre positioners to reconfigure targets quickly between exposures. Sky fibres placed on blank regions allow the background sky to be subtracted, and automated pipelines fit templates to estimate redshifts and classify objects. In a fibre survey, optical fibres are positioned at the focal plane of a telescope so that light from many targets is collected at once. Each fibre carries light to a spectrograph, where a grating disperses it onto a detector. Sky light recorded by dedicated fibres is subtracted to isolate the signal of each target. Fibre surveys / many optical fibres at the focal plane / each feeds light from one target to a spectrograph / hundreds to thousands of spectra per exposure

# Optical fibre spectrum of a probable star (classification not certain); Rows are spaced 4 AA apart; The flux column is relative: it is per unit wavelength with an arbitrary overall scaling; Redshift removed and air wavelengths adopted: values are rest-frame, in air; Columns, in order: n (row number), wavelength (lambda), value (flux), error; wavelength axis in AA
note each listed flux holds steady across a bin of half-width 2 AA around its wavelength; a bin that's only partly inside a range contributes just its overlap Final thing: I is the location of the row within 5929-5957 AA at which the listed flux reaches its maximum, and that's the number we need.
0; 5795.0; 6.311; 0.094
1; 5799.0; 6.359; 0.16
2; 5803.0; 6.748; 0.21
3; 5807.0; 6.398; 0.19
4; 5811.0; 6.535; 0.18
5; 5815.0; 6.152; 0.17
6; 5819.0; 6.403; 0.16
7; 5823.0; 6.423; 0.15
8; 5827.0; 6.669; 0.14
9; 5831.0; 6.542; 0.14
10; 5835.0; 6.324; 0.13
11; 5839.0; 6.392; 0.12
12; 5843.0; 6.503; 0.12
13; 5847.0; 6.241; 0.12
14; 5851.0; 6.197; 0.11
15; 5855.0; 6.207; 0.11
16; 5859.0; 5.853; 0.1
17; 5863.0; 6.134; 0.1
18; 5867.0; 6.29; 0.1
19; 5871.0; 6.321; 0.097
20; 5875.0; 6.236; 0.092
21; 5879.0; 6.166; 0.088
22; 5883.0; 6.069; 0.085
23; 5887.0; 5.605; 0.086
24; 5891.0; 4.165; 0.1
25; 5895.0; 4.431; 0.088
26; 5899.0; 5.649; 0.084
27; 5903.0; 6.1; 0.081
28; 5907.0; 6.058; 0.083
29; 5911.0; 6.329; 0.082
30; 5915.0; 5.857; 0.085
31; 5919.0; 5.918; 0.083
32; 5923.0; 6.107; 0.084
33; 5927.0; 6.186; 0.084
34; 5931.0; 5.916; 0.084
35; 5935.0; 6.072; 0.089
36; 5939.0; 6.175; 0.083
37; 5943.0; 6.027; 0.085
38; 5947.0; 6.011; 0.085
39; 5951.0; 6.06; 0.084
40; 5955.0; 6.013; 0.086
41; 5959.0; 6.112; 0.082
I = 5939.0 AA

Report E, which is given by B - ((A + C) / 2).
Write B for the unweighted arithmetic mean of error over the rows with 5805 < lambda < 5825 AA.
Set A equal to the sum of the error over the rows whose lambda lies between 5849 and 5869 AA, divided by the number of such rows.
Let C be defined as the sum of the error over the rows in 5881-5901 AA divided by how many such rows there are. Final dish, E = 0.07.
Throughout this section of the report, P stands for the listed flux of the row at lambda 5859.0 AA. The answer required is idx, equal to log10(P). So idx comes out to 0.767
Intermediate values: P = 5.853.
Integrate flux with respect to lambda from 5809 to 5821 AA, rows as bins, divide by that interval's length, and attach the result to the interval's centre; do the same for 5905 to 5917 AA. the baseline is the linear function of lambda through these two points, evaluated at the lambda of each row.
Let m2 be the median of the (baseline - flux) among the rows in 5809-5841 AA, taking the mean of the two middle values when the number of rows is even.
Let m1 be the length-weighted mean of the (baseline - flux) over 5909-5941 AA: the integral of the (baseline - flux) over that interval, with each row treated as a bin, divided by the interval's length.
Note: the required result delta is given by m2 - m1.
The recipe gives -0.06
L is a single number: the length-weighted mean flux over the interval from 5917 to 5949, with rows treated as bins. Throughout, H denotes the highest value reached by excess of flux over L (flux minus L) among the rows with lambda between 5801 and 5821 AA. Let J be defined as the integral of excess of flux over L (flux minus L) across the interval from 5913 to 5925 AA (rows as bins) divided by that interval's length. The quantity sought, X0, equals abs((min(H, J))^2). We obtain 0.01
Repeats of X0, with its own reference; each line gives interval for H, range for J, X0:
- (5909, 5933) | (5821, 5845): 0.08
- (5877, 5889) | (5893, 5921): 0.08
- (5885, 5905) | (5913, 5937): 0.00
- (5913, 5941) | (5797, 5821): 0.02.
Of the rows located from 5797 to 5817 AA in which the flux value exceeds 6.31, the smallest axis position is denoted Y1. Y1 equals 5799.0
